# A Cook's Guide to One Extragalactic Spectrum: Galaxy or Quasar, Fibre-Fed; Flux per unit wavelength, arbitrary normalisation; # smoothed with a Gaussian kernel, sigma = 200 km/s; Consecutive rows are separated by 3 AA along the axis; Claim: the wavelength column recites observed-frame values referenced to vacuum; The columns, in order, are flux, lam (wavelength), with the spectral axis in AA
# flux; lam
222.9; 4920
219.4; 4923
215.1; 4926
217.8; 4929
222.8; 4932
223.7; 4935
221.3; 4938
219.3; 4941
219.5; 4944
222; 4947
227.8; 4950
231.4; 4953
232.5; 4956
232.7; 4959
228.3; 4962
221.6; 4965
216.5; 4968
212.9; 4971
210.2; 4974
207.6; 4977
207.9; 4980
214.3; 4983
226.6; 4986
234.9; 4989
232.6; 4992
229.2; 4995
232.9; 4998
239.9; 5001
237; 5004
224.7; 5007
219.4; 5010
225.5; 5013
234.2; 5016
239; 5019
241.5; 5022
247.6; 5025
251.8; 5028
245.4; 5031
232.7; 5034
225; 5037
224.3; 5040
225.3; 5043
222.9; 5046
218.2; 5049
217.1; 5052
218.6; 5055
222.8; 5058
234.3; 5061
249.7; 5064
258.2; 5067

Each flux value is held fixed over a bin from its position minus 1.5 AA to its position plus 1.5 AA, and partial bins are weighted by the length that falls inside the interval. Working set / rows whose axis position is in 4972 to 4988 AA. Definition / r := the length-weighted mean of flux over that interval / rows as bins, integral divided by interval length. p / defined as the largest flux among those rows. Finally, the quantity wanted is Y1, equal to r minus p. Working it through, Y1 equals -12.6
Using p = 226.6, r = 214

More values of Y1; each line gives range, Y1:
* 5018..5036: -9.2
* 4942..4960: -5.4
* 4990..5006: -5.9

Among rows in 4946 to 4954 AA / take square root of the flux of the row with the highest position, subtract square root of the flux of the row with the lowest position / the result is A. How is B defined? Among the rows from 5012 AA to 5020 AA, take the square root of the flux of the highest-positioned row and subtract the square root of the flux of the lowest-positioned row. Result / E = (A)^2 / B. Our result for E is 0.22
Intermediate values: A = 0.3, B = 0.44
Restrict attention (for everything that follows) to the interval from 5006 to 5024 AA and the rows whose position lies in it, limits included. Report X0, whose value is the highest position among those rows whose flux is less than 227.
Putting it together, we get 5013 AA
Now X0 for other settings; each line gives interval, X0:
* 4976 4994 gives 4986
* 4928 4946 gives 4944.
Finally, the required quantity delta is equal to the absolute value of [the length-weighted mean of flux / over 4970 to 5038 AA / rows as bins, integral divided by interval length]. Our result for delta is 229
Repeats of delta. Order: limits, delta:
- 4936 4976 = 223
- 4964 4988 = 215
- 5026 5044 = 235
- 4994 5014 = 230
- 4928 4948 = 221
